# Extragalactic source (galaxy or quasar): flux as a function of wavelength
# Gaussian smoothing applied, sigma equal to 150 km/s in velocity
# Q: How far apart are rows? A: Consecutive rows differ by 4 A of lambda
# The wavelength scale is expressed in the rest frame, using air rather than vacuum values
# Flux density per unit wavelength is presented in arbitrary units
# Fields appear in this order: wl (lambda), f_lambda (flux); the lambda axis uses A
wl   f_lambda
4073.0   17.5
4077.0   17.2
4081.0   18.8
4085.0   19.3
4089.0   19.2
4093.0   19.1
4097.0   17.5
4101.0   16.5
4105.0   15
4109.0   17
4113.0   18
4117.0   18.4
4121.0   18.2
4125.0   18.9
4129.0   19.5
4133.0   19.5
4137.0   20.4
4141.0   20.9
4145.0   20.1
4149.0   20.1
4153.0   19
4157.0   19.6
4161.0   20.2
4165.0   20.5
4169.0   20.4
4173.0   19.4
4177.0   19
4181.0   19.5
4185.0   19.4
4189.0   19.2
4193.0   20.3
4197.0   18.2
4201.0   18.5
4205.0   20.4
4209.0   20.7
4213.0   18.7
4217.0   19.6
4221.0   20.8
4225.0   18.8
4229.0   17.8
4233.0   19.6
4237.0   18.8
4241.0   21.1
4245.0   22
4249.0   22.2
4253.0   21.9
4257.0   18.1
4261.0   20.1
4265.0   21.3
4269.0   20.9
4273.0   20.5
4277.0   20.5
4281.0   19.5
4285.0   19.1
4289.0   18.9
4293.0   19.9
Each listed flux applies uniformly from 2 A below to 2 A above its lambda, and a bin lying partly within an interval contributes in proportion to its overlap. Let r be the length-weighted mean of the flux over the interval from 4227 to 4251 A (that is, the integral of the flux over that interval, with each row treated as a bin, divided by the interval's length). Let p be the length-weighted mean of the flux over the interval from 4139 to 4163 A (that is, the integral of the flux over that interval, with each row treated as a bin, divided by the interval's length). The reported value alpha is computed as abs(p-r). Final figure 0.3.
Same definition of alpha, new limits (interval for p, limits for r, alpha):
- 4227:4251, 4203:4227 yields 0.4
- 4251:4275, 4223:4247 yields 0.8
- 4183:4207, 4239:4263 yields 1.6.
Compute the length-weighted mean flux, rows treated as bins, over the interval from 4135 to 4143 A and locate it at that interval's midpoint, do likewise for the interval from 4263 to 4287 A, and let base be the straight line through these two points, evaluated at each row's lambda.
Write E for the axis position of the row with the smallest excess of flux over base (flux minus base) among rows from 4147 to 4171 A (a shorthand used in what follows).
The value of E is 4153.0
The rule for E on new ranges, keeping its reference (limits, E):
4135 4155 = 4153.0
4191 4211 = 4197.0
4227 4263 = 4229.0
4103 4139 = 4105.0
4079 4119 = 4105.0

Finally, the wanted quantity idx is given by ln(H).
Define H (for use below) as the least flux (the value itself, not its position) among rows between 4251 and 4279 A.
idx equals 2.90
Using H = 18.1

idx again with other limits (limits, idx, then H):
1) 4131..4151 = 2.97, 19.5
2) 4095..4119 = 2.71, 15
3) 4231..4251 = 2.93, 18.8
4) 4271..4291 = 2.94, 18.9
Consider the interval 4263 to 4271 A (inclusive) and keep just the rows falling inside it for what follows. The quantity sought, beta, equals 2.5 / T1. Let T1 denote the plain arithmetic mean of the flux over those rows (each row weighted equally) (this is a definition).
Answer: 0.118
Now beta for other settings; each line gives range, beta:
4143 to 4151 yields 0.124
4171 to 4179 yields 0.130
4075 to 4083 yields 0.139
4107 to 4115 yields 0.143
